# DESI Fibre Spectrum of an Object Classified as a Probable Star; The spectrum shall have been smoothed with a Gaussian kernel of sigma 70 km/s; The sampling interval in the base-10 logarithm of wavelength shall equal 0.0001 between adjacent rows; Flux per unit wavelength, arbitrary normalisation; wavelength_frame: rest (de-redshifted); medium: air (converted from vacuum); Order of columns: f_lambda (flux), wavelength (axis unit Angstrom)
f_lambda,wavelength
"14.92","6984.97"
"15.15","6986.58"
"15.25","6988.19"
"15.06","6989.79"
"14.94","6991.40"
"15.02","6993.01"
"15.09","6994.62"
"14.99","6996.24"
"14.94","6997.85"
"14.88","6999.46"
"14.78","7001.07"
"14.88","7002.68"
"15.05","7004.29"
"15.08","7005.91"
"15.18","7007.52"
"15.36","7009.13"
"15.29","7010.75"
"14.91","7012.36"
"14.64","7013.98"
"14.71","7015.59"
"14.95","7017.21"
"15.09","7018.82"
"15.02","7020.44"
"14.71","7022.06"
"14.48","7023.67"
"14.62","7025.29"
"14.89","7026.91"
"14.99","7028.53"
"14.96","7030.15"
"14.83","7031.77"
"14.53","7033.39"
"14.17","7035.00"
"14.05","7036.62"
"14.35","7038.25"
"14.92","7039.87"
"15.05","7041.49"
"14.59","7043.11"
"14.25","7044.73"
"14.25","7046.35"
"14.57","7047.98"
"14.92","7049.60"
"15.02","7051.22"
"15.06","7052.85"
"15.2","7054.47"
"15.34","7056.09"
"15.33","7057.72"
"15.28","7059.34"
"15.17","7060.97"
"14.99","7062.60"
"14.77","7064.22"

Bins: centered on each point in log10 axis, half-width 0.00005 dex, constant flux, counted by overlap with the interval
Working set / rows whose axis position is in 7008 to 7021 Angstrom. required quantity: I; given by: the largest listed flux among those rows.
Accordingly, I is 15.36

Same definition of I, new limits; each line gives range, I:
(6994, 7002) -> 15.09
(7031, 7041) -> 14.92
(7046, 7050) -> 14.92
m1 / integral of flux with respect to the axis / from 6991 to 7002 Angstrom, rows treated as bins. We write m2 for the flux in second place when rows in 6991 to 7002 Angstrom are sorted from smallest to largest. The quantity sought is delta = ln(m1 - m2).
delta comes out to 5.01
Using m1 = 164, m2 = 14.88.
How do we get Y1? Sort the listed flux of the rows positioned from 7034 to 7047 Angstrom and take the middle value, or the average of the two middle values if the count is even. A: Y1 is 14.3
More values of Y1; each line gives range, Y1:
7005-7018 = 15.0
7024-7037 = 14.7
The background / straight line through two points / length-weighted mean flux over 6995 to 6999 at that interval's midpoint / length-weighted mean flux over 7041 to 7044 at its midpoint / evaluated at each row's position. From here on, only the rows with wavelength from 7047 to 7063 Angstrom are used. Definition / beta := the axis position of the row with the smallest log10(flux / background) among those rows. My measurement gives 7047.98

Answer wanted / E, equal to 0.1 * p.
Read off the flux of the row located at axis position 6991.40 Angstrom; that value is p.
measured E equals 1.49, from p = 14.94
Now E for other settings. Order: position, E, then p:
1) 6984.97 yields 1.49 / 14.92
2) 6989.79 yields 1.51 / 15.06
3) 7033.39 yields 1.45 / 14.53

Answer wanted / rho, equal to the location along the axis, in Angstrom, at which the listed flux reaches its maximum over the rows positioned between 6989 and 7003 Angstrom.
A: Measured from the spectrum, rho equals 6994.62 Angstrom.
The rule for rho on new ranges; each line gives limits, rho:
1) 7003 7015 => 7009.13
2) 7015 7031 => 7018.82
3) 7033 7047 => 7041.49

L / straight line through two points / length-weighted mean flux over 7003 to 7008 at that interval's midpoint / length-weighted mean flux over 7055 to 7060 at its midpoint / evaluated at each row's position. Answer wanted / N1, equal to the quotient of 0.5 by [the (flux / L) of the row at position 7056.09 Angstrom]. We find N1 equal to 0.499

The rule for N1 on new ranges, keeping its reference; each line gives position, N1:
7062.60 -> 0.512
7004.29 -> 0.501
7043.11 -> 0.523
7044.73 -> 0.536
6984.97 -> 0.502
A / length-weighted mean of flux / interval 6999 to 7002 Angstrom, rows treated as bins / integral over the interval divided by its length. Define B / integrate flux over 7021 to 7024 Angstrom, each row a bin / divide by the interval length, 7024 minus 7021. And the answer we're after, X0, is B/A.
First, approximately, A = 14.8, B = 14.7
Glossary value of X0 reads 0.99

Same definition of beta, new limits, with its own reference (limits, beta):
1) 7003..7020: 7013.98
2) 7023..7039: 7036.62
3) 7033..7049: 7036.62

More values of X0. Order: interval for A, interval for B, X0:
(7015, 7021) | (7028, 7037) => 0.98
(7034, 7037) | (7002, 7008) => 1.06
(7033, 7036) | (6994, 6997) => 1.04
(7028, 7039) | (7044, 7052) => 1.00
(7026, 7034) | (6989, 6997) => 1.01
